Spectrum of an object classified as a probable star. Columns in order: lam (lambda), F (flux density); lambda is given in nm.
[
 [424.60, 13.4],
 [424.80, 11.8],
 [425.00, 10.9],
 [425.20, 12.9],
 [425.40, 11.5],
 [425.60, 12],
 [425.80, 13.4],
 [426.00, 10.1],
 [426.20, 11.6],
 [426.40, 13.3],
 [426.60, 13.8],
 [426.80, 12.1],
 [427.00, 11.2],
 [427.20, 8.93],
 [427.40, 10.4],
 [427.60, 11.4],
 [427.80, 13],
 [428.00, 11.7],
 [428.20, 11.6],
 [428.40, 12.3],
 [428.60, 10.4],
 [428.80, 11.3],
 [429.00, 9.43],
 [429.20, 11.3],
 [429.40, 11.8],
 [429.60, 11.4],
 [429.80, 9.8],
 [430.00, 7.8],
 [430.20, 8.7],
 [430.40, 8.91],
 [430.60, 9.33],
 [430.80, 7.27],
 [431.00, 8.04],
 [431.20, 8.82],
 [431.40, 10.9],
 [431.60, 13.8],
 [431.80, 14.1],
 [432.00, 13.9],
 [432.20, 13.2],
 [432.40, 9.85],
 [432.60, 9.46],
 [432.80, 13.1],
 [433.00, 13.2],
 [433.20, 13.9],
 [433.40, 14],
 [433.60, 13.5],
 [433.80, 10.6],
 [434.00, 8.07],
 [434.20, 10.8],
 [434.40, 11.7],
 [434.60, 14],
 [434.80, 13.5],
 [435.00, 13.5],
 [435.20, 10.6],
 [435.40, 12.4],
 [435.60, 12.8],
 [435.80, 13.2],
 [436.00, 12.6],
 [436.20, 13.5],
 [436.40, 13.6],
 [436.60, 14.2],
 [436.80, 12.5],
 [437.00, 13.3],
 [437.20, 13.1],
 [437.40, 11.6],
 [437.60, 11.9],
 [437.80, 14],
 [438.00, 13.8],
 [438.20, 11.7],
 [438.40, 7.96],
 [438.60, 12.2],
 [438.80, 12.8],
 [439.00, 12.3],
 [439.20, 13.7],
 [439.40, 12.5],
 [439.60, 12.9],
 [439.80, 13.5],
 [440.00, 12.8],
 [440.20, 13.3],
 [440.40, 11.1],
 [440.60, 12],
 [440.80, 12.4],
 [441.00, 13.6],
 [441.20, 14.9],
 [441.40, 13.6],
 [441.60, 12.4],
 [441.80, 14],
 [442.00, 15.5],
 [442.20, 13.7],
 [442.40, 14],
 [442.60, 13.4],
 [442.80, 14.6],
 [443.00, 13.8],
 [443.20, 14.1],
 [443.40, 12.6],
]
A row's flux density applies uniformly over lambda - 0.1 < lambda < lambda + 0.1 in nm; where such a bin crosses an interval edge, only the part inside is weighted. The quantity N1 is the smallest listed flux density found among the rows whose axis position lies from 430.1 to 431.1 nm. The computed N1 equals 7.27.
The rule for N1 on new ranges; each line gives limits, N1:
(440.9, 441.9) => 12.4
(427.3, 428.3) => 10.4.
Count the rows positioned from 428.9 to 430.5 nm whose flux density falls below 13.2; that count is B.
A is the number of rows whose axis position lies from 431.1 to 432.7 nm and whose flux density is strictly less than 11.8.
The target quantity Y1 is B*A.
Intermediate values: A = 4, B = 8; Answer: 32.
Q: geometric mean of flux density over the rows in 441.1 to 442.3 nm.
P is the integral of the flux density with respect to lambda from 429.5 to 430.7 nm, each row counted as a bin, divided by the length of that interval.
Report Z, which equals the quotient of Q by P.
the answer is 1.50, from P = 9.3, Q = 14.0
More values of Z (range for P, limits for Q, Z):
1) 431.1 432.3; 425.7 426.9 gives 0.99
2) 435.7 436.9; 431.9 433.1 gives 0.90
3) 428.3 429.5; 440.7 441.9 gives 1.21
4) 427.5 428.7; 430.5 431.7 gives 0.81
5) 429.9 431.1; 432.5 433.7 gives 1.53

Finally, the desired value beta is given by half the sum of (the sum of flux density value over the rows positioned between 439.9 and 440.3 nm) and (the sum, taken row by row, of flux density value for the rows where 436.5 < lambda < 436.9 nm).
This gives 26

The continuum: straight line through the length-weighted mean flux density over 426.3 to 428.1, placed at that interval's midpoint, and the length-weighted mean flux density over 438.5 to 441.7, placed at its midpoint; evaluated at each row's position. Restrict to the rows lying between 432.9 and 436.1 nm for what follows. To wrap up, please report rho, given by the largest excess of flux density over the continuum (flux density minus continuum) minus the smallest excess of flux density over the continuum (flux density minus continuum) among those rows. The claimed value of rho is 6.0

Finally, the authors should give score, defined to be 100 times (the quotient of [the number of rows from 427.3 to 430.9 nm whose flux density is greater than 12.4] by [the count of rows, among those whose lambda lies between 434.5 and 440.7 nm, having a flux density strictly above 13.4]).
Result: 10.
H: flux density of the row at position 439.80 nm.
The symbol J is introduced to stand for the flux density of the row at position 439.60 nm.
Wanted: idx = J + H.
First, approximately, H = 13.5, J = 12.9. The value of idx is 26.4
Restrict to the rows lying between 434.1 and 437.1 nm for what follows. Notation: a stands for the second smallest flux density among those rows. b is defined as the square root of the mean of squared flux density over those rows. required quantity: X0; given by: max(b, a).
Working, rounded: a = 10.8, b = 12.9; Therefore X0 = 12.9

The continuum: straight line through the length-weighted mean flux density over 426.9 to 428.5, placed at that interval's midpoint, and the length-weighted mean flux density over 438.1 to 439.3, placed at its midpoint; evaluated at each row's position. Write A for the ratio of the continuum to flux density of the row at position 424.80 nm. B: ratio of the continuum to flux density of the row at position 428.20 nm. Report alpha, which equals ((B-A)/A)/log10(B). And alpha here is -3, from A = 0.949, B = 0.98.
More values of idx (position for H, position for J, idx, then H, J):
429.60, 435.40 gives 23.8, 11.4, 12.4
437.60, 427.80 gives 24.9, 11.9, 13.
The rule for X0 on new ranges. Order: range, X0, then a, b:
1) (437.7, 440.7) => 12.5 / 11.1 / 12.5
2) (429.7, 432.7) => 10.5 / 7.8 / 10.5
